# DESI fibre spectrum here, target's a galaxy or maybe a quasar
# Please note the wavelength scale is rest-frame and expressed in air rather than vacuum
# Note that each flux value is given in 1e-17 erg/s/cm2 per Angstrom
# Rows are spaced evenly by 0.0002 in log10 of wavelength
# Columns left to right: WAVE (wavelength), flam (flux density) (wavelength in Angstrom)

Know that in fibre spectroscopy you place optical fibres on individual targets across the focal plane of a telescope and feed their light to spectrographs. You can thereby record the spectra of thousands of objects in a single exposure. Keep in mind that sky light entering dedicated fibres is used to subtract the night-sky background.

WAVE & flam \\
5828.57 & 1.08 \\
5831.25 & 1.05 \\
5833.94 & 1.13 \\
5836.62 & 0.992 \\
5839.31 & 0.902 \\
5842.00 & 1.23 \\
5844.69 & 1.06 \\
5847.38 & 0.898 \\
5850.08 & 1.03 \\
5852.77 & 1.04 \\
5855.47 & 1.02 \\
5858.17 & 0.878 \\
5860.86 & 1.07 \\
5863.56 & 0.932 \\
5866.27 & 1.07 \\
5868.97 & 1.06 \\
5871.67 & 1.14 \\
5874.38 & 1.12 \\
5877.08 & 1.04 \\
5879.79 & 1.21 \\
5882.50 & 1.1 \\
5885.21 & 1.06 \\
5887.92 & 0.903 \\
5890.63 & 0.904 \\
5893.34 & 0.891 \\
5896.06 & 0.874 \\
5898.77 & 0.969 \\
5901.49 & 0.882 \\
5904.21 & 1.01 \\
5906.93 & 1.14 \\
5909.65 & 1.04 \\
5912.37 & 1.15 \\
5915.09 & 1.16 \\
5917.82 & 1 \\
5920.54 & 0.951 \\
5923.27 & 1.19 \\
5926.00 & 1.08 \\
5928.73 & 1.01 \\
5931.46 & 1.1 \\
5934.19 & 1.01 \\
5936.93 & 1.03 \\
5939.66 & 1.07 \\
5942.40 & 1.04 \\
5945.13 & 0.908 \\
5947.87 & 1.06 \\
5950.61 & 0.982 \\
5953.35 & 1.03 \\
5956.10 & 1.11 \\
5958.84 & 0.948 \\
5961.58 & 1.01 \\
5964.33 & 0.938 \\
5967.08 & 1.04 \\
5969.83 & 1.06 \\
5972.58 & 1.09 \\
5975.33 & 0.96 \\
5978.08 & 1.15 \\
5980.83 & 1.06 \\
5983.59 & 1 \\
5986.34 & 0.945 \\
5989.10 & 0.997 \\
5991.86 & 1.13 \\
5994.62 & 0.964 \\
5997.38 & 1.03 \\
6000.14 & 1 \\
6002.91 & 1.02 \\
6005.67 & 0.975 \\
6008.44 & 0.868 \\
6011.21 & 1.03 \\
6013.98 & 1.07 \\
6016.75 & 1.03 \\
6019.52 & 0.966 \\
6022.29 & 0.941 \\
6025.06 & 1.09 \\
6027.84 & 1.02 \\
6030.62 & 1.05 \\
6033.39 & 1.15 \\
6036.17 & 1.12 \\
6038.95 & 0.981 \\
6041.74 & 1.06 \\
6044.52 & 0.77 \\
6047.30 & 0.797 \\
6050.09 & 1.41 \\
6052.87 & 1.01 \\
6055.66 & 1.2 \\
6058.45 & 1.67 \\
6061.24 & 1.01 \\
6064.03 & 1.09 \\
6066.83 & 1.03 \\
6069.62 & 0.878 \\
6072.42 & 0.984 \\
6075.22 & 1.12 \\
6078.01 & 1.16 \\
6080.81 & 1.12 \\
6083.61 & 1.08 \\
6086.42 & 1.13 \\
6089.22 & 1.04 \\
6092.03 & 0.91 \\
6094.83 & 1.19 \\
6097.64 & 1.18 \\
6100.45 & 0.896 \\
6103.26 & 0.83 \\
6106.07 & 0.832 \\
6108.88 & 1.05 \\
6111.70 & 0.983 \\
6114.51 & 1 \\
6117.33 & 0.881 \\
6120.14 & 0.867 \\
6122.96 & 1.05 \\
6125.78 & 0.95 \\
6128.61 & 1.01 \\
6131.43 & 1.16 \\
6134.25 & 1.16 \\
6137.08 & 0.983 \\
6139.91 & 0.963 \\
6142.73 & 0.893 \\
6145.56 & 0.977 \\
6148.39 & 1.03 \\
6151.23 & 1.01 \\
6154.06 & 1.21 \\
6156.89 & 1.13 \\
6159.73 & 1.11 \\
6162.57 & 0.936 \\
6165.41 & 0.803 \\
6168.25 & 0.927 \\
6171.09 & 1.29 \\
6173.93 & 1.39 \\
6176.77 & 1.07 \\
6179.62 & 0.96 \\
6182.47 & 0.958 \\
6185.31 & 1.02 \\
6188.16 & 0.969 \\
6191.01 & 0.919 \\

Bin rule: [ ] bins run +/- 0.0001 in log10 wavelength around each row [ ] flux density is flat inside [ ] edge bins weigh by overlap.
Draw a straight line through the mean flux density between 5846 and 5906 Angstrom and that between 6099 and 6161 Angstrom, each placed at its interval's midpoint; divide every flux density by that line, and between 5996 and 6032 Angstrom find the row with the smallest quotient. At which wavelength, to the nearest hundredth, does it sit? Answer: 6008.44 Angstrom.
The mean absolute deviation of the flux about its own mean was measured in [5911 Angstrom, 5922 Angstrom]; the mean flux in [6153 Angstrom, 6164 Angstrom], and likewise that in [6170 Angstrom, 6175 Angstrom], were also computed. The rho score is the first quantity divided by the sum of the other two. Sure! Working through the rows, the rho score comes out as 0.037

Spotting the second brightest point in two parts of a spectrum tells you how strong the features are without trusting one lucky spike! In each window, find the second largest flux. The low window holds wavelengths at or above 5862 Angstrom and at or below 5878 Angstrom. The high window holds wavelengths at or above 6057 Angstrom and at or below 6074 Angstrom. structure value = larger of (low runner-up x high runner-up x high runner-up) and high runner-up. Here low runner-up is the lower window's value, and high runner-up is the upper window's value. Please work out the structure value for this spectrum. 1.3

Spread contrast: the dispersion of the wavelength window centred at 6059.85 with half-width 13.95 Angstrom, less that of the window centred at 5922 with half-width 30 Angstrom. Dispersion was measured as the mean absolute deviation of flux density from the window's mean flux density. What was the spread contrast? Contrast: 0.12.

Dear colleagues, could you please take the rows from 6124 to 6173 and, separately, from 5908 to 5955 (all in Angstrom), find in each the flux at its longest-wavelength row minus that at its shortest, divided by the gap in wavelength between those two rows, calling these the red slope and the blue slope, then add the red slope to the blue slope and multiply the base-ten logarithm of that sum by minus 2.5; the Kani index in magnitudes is 5.3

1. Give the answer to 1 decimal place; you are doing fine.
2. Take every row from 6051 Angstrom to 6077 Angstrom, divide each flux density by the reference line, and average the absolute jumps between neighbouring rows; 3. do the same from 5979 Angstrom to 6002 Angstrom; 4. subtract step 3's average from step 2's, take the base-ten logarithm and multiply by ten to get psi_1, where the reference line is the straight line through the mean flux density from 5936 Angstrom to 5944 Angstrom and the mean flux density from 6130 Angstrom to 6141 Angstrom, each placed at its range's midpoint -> -8.5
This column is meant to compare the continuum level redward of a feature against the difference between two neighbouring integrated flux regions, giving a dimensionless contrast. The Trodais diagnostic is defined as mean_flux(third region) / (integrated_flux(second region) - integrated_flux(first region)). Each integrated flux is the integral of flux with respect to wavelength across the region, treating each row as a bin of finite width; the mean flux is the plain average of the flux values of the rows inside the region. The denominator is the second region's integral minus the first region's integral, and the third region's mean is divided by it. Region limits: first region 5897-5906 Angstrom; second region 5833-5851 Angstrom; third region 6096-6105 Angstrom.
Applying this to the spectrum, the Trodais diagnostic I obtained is 0.1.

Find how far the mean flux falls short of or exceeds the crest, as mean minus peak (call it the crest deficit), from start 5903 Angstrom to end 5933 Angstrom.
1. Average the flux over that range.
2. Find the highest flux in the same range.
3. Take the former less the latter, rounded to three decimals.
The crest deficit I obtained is -0.114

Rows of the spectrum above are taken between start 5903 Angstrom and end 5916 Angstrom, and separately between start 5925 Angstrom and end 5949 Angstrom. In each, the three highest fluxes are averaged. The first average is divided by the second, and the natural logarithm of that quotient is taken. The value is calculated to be 0.06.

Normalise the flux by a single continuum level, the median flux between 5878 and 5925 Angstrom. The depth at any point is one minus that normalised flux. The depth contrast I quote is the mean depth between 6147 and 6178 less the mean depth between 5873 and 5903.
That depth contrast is -0.086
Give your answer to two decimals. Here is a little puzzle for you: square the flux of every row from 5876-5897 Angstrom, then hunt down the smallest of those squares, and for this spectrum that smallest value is 0.76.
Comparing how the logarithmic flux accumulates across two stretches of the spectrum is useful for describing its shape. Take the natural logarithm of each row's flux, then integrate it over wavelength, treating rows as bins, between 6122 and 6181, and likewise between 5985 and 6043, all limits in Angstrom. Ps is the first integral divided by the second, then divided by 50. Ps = 0.043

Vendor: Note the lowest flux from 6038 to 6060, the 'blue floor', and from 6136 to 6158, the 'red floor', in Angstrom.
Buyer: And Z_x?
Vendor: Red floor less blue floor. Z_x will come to 0.12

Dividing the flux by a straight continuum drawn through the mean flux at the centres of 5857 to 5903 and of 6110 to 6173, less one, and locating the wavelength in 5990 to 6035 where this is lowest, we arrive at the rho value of 6008.44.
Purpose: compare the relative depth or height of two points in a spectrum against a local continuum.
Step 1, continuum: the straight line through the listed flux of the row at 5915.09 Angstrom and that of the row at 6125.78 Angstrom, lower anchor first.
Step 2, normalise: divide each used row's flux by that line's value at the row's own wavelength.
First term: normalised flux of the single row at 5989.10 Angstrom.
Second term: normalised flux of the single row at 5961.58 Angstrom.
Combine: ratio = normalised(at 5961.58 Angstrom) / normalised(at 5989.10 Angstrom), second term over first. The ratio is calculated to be 0.99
